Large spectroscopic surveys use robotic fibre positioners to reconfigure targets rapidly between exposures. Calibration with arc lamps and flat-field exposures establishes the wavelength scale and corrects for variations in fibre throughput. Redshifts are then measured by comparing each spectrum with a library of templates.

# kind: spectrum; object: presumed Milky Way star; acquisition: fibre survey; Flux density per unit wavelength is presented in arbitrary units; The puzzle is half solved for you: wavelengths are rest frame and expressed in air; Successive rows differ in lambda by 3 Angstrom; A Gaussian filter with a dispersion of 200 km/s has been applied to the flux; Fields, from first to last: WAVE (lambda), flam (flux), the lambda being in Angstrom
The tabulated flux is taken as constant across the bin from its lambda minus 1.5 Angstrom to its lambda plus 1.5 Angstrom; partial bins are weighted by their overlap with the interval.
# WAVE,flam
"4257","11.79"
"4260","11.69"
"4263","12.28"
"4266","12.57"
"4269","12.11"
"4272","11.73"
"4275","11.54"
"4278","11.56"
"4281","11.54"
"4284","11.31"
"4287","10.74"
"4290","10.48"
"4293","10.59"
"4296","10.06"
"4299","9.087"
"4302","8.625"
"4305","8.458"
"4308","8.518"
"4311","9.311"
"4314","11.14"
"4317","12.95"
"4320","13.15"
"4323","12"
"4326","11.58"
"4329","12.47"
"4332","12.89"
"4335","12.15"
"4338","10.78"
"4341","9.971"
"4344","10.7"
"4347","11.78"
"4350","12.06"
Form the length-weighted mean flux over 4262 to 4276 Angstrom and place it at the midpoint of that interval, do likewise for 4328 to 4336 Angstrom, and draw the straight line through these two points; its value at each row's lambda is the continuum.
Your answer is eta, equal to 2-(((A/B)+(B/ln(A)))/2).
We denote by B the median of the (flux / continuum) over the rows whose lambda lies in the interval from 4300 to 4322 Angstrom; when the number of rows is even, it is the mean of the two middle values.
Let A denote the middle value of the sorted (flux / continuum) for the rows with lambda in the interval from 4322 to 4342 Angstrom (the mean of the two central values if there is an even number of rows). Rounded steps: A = 0.96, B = 0.75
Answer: 11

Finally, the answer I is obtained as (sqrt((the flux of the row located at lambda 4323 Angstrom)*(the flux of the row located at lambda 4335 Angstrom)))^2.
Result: 146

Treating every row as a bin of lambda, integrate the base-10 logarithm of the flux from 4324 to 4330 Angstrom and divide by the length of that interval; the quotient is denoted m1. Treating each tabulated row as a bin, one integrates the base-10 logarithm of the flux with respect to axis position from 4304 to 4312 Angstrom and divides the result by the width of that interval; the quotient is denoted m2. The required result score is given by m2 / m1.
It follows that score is 0.87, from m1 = 1.08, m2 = 0.94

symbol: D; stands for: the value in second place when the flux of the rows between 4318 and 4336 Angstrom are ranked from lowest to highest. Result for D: 12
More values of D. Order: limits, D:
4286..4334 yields 8.518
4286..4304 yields 9.087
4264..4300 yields 10.06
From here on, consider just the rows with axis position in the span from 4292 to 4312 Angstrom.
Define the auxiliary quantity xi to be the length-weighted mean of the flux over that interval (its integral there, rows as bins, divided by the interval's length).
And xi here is 9.2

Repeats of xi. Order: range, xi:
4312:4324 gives 12.2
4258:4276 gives 12.0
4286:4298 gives 10.4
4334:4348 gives 11.0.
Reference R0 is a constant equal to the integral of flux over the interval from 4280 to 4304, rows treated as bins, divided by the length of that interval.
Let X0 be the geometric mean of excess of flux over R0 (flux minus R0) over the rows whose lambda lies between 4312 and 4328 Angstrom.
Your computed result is 1.76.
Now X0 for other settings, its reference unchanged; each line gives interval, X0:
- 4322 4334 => 1.93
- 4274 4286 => 1.24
